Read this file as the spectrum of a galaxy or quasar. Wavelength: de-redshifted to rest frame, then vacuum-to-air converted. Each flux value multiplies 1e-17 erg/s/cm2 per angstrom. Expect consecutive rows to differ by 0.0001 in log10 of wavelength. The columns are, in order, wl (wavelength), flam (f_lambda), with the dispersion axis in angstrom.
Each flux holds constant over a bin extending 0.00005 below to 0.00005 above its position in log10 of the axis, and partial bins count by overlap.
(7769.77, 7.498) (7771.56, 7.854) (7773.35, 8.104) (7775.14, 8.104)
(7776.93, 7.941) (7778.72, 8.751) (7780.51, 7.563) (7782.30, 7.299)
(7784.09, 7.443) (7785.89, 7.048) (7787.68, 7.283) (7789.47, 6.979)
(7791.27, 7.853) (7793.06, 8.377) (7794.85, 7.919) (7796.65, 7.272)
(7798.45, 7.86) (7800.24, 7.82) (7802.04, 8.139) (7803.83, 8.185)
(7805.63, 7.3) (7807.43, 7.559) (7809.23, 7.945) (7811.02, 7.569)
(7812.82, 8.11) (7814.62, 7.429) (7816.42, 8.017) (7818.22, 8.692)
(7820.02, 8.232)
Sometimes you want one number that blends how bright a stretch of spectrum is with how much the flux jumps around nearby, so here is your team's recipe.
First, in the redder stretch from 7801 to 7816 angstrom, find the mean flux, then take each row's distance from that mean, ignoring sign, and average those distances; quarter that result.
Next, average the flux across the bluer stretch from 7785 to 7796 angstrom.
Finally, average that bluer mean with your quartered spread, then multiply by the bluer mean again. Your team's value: 29.0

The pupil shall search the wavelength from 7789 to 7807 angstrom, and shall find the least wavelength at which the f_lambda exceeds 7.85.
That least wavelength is 7791.27 angstrom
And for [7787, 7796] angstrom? 7791.27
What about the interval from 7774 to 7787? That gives 7775.14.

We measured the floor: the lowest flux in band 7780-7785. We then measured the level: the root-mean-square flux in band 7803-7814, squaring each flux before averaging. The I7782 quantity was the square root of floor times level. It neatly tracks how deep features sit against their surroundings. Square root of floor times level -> 7.54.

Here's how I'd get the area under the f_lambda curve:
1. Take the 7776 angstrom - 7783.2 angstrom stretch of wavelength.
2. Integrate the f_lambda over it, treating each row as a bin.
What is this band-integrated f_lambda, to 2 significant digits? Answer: 57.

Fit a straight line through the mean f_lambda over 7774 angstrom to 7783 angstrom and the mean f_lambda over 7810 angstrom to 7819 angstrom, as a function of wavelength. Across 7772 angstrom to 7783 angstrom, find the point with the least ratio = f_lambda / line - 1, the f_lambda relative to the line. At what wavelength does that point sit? 7782.30 angstrom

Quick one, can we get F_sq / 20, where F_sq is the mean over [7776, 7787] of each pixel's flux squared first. 2.96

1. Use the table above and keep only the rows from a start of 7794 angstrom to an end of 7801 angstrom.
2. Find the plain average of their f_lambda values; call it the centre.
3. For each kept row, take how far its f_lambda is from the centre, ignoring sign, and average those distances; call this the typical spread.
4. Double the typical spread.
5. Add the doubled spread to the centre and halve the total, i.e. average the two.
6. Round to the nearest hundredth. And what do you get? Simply 4.08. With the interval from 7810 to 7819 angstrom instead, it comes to 4.35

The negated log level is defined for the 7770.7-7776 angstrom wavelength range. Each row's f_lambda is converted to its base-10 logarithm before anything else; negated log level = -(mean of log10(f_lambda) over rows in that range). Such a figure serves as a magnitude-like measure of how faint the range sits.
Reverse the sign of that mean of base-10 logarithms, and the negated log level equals -0.904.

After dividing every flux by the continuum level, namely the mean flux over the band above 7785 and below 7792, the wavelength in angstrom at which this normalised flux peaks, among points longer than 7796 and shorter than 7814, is 7803.83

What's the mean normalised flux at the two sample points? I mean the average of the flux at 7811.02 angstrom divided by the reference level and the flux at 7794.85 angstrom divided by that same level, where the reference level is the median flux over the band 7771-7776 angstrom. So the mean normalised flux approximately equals 0.96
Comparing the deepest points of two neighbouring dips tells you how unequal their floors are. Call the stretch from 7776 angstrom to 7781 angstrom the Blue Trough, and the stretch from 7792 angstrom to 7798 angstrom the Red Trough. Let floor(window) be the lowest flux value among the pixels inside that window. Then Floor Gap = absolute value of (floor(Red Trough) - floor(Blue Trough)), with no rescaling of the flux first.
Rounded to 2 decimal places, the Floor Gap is 0.29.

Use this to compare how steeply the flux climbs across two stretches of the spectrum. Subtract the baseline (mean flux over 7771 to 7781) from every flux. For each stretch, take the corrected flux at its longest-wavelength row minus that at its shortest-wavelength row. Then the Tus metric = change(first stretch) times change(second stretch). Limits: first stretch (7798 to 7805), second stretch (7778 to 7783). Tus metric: -0.47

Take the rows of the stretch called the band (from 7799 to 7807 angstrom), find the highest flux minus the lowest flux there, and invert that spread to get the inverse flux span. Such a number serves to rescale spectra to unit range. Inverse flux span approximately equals 1.13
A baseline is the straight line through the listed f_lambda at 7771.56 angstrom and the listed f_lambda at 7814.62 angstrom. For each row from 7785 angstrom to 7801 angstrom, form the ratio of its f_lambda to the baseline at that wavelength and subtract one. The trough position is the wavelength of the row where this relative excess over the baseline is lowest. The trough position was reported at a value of 7789.47 angstrom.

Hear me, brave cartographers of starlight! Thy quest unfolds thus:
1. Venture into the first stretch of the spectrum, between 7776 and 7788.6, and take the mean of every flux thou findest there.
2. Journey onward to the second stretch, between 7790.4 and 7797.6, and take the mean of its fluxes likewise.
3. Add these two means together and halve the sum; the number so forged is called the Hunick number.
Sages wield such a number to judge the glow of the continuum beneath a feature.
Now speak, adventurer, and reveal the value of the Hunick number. 7.7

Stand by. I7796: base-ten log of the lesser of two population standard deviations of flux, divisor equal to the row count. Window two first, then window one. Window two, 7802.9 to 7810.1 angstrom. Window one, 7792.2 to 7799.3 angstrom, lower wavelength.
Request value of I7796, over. -0.47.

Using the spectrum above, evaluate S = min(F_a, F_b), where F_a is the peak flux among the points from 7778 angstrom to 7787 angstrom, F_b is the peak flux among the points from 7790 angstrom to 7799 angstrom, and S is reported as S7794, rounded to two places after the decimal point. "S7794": 8.38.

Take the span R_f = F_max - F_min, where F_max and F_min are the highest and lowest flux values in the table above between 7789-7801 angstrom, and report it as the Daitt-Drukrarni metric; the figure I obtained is 1.40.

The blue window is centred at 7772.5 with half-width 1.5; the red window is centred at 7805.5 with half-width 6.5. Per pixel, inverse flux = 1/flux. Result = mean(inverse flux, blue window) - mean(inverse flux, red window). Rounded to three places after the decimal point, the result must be -0.003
